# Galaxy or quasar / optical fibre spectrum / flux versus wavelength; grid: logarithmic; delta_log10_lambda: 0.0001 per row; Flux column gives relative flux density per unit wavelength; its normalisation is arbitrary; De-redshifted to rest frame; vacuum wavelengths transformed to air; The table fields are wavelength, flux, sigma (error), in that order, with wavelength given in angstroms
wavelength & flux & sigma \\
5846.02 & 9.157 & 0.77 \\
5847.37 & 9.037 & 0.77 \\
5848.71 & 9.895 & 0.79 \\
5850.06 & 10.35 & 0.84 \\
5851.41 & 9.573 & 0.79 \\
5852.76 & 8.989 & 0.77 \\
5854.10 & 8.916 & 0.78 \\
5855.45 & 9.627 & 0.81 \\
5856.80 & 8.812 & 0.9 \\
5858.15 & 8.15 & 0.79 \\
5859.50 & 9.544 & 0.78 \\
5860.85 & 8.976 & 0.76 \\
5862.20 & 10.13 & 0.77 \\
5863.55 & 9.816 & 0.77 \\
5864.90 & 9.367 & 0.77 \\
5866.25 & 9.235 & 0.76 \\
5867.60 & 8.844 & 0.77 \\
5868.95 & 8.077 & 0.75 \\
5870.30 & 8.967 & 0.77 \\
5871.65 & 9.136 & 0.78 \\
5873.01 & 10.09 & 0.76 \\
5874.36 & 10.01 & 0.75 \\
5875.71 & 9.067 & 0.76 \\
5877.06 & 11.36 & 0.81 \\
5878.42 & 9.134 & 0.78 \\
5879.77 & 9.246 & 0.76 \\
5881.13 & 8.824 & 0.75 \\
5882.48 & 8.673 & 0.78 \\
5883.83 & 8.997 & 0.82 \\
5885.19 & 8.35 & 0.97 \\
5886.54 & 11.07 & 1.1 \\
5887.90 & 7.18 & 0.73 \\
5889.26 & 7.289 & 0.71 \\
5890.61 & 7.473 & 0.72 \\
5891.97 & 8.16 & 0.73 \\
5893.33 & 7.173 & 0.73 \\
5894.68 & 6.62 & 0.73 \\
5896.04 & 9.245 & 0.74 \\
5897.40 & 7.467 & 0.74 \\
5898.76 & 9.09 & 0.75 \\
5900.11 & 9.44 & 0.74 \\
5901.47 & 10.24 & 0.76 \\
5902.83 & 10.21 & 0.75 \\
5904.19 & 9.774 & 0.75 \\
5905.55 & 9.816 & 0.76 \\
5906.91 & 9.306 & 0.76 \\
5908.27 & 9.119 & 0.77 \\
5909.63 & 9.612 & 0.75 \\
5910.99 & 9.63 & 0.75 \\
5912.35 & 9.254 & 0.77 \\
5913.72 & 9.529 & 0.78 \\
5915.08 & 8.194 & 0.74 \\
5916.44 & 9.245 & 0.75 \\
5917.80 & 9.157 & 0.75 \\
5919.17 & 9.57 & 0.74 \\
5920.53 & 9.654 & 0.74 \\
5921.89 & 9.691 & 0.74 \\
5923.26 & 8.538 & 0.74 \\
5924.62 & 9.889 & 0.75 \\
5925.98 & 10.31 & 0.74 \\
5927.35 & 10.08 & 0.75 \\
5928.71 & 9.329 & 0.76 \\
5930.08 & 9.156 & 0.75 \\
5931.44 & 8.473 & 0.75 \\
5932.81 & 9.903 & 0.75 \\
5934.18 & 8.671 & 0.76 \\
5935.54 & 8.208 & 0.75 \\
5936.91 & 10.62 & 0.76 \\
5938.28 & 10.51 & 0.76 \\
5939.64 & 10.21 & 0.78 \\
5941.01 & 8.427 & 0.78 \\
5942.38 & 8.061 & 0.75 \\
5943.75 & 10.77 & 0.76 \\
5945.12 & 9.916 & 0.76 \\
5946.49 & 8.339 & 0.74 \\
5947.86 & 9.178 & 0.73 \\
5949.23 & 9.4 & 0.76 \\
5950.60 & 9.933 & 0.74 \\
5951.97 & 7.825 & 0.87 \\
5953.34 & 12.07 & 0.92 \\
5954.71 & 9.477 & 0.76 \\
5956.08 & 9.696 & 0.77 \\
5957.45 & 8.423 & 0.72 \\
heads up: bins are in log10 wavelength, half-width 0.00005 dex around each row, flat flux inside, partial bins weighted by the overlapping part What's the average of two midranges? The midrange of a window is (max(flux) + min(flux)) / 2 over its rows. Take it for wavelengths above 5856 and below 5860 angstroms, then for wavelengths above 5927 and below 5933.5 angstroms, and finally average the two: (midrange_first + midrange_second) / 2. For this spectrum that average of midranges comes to 9.1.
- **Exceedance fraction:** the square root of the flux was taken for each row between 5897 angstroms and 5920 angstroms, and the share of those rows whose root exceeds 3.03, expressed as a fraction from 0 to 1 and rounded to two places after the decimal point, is 0.71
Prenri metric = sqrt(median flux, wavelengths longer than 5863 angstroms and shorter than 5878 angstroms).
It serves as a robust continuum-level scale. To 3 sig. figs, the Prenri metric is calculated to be 3.04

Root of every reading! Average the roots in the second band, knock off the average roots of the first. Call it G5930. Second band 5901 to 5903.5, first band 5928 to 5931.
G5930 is 0.16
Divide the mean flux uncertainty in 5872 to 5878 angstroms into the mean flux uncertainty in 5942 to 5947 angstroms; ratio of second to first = 0.98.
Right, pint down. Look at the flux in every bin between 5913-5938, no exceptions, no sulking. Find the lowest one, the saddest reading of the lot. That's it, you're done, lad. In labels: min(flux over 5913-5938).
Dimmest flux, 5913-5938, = 8.194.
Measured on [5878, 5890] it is 7.18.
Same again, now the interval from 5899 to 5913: 9.119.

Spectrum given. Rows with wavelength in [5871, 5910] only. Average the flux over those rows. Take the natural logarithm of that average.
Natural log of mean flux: 2.20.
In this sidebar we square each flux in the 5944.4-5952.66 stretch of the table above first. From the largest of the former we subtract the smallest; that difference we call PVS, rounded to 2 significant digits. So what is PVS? 37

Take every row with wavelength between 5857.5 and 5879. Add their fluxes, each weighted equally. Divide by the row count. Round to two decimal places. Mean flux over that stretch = 9.37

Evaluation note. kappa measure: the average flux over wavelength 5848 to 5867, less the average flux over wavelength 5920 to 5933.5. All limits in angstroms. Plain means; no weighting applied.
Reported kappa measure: -0.12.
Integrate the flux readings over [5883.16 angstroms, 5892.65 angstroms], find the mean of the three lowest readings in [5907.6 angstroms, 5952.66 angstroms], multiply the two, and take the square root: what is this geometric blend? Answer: 25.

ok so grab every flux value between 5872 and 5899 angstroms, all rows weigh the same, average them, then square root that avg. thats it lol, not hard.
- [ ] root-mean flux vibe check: 2.95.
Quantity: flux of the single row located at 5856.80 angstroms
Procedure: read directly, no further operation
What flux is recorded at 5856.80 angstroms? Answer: 8.812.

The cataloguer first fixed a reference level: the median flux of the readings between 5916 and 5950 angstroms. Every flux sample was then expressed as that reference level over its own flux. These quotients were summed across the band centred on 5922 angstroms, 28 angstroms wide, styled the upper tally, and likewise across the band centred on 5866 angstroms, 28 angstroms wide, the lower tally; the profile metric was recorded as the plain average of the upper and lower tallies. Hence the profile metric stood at 21.3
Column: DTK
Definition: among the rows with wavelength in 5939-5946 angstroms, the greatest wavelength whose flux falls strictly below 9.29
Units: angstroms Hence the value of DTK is 5942.38 angstroms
